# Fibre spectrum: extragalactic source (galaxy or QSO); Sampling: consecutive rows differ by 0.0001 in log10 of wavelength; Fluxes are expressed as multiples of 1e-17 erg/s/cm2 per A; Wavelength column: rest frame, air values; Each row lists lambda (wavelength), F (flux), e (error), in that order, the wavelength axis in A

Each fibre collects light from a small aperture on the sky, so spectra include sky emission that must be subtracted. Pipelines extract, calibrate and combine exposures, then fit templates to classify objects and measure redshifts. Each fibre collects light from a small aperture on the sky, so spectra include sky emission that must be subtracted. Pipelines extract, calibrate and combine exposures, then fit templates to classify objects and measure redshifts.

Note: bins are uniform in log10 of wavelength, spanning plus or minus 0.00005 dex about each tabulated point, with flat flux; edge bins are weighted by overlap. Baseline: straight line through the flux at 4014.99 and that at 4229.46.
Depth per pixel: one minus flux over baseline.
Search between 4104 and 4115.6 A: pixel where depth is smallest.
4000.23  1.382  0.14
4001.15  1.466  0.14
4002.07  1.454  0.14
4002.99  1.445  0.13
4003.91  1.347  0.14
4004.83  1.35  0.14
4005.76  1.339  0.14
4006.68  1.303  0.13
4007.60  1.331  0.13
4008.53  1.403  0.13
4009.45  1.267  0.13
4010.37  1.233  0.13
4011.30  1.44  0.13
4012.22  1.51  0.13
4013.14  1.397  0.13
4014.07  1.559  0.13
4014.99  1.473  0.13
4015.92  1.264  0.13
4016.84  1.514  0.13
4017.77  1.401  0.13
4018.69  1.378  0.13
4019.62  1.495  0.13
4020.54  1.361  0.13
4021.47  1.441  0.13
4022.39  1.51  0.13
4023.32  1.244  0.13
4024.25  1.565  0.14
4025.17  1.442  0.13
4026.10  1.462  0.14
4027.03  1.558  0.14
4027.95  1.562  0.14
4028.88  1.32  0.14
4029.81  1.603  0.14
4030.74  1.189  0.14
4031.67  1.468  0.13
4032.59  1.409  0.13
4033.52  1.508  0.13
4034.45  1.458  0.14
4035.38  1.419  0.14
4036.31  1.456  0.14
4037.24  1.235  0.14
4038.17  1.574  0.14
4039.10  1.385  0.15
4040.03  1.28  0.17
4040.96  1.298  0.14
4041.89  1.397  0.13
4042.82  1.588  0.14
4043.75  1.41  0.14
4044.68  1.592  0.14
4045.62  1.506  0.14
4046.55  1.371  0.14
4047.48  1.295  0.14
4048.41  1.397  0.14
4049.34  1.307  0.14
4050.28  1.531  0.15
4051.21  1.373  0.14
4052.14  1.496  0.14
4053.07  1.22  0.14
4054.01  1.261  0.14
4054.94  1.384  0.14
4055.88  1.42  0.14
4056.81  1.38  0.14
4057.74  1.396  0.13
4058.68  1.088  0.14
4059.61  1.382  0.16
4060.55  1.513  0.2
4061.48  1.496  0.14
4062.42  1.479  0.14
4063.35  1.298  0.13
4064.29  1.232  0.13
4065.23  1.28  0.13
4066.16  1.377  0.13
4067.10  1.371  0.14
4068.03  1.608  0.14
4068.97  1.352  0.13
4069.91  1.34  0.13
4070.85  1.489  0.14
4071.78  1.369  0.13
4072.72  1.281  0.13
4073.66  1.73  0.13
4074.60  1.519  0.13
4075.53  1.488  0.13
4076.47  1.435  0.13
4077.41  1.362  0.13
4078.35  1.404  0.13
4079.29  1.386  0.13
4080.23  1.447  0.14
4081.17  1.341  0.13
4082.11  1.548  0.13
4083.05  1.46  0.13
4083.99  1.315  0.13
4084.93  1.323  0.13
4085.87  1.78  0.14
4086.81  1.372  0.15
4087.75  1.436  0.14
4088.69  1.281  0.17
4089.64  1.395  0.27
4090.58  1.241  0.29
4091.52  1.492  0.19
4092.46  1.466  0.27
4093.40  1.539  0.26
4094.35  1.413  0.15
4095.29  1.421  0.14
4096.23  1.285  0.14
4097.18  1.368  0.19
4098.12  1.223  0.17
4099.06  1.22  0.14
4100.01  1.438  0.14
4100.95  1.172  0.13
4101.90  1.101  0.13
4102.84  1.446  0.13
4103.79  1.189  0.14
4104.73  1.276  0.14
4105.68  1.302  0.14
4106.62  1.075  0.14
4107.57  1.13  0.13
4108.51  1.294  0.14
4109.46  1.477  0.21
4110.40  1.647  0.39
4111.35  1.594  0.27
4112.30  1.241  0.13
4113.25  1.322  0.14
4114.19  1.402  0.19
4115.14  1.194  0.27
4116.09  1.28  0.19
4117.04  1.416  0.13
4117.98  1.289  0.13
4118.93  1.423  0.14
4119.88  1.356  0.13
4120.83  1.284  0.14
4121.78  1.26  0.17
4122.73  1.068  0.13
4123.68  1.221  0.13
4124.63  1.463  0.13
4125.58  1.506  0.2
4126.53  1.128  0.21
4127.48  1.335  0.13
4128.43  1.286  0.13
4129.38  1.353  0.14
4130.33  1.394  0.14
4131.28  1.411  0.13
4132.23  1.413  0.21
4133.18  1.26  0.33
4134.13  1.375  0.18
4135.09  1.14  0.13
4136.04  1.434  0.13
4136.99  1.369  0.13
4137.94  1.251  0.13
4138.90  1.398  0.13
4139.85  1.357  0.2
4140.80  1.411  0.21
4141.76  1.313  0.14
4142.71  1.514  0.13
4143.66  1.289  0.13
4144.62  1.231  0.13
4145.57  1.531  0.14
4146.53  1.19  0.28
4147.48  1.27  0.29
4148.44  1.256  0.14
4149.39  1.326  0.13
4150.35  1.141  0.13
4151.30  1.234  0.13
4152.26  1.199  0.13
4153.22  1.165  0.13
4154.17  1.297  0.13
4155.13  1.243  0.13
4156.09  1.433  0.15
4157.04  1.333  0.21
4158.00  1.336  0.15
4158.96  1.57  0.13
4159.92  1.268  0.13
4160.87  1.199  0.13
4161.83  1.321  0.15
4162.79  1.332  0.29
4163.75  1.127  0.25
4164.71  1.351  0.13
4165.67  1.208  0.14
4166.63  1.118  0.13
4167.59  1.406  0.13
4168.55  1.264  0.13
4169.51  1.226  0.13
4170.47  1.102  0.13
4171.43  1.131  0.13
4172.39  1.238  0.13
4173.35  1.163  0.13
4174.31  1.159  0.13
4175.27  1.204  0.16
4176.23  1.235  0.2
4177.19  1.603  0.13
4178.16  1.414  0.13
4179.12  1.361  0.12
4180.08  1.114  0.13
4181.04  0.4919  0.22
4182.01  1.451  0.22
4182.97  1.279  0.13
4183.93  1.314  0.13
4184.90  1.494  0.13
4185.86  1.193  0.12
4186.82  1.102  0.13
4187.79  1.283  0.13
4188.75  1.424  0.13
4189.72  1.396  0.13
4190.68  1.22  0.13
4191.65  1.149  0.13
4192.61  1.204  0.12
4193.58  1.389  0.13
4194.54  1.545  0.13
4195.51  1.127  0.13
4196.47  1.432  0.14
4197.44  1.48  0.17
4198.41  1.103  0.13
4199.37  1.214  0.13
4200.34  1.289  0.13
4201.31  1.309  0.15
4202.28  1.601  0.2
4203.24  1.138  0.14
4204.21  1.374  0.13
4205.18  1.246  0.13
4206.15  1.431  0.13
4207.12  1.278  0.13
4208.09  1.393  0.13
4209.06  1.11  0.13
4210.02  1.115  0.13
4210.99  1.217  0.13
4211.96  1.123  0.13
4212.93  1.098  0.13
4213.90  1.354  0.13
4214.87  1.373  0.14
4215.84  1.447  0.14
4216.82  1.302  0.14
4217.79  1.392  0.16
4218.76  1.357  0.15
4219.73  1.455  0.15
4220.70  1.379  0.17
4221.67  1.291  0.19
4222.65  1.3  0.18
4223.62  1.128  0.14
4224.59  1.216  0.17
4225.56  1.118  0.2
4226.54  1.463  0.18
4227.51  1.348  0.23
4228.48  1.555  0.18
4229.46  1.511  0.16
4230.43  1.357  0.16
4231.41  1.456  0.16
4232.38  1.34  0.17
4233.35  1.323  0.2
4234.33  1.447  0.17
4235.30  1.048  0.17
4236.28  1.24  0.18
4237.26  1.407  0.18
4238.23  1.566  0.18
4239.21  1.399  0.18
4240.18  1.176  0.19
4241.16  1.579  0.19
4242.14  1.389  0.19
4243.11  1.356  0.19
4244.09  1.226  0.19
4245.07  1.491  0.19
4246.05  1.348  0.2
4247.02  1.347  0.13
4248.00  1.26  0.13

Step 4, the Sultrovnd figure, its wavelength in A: 4110.40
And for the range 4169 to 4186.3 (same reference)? 4177.19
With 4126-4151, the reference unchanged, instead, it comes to 4145.57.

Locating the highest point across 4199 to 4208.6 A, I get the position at 4202.28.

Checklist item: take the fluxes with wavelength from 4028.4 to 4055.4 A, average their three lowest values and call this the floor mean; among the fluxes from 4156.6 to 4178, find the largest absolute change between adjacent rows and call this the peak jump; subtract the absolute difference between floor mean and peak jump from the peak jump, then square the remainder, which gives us 0.23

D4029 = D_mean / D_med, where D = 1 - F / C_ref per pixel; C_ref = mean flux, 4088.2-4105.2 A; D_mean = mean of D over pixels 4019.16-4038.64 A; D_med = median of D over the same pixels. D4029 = 0.87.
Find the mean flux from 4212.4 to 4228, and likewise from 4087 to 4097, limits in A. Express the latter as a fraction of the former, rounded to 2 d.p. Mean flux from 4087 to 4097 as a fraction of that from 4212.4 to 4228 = 1.06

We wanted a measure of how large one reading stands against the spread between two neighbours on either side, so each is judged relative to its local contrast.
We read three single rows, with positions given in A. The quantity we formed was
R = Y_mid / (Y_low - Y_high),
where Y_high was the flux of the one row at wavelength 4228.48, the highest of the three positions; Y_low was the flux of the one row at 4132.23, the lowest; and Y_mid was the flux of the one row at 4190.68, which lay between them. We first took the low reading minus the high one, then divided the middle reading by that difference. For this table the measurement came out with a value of -9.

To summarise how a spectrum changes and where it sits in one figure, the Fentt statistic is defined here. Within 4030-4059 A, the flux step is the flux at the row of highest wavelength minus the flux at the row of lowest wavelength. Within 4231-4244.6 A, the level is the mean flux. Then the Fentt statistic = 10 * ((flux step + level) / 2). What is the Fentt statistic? 6.26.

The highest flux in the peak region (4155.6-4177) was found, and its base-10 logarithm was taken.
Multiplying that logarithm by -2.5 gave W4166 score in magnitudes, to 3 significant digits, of -0.490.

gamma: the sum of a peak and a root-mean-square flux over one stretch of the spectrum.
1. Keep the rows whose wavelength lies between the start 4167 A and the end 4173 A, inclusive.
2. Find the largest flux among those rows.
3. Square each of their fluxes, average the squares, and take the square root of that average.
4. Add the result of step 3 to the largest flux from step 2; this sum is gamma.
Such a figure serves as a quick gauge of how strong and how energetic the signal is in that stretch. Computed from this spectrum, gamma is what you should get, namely 2.64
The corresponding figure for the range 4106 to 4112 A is 3.03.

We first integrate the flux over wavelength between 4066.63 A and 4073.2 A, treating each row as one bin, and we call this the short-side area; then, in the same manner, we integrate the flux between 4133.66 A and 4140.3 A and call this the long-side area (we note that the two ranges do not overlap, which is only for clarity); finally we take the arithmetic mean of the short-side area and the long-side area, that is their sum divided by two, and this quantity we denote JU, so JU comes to 9.0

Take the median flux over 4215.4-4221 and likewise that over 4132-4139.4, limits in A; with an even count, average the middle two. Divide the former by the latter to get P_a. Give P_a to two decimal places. 1.01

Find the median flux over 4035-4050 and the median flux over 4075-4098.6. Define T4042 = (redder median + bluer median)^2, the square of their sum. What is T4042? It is 7.8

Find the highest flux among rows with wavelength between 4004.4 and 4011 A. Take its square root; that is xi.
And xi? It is 1.184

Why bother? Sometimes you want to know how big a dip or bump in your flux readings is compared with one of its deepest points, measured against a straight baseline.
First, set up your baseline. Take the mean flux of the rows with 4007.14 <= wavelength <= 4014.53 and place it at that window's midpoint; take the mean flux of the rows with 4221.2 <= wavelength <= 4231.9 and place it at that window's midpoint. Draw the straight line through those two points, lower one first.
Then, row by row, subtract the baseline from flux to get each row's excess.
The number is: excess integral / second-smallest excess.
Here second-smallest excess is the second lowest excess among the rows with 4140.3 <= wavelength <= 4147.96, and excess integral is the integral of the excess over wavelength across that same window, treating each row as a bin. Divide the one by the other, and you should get 1.0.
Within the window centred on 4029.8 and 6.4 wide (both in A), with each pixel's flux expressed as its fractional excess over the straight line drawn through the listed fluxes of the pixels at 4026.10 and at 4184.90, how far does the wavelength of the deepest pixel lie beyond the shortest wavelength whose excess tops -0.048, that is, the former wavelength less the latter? 3.7 A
